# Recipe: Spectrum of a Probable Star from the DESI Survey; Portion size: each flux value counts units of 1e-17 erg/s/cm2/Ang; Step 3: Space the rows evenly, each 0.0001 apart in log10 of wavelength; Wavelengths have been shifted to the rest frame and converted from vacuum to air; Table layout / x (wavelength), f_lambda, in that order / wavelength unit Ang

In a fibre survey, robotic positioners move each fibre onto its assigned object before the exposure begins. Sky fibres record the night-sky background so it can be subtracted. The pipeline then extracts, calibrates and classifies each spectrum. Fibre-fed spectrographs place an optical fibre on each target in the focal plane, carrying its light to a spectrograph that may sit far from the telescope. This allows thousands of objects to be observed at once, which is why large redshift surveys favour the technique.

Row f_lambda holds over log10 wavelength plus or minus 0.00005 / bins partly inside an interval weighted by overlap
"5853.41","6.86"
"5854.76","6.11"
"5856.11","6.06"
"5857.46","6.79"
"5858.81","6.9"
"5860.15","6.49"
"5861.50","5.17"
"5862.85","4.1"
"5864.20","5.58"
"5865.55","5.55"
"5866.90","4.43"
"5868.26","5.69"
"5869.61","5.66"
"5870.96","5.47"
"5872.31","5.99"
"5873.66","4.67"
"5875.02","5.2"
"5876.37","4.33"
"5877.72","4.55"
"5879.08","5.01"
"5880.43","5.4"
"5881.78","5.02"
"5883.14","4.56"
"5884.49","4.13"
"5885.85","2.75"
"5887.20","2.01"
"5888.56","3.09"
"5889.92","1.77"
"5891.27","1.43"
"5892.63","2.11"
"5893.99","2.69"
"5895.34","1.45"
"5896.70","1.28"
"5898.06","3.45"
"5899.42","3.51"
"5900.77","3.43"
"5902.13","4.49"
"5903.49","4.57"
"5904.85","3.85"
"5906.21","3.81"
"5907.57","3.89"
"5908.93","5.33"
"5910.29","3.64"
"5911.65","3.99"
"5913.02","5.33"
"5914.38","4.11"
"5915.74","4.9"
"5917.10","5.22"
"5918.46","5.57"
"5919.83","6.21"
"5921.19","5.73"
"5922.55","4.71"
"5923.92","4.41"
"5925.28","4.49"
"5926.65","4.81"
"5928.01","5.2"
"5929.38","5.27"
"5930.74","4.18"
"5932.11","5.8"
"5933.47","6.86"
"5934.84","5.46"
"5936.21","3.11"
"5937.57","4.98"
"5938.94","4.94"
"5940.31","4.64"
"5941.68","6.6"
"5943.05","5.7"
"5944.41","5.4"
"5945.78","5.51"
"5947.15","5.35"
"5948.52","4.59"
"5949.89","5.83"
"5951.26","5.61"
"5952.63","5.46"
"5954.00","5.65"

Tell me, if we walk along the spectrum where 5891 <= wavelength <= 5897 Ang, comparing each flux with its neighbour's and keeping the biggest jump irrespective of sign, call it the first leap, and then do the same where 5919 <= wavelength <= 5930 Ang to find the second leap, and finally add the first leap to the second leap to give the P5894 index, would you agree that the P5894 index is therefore 2.3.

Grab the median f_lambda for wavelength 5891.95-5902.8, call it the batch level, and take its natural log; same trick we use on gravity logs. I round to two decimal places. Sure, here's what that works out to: 1.12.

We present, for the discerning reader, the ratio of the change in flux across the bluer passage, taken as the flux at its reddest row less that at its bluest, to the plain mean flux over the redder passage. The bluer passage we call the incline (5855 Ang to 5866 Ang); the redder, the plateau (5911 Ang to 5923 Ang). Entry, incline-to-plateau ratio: -0.10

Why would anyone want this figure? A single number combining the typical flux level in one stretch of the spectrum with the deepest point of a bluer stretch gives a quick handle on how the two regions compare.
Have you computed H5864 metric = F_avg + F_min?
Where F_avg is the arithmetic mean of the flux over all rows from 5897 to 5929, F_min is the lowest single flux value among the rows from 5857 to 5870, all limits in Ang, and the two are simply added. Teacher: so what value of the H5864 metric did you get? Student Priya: 8.6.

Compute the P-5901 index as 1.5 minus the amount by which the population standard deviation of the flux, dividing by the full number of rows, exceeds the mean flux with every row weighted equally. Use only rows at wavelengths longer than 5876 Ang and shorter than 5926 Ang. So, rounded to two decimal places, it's 4.17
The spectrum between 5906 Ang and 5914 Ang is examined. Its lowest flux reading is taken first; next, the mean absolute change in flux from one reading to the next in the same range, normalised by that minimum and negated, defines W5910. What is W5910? -0.27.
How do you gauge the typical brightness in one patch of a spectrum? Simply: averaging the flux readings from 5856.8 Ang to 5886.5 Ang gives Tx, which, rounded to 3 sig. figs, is 5.16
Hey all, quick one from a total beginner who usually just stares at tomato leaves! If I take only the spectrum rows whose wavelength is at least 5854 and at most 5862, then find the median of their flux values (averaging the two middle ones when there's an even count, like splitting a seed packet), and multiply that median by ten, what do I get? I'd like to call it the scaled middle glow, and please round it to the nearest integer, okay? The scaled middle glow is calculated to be 63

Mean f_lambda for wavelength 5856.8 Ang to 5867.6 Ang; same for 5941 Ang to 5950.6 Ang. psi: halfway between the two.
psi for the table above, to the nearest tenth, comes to 5.6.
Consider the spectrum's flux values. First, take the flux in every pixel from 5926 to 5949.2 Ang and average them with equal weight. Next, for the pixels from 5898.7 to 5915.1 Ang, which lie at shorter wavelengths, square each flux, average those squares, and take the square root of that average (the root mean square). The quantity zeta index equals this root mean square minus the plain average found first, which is -1.0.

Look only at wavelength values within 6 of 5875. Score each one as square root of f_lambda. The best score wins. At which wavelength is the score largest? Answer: 5872.31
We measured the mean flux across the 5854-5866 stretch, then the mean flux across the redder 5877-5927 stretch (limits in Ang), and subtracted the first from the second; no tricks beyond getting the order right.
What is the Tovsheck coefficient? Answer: -1.9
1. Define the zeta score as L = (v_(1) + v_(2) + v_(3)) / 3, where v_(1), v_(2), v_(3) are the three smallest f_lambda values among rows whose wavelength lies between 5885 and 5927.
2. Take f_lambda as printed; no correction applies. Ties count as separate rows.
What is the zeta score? 1.4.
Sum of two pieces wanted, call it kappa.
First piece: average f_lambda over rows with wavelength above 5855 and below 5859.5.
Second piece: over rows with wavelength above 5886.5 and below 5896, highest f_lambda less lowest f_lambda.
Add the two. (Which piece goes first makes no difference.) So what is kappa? 8.2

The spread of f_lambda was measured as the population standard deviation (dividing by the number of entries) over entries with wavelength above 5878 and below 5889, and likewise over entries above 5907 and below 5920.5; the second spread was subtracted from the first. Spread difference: 0.34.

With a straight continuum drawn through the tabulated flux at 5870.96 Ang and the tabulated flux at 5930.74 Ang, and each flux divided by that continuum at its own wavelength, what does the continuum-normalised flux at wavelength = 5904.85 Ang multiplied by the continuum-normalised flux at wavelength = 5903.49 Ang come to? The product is 0.78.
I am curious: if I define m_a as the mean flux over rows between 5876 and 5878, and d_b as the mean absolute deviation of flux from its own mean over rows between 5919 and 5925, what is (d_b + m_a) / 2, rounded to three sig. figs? 2.57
